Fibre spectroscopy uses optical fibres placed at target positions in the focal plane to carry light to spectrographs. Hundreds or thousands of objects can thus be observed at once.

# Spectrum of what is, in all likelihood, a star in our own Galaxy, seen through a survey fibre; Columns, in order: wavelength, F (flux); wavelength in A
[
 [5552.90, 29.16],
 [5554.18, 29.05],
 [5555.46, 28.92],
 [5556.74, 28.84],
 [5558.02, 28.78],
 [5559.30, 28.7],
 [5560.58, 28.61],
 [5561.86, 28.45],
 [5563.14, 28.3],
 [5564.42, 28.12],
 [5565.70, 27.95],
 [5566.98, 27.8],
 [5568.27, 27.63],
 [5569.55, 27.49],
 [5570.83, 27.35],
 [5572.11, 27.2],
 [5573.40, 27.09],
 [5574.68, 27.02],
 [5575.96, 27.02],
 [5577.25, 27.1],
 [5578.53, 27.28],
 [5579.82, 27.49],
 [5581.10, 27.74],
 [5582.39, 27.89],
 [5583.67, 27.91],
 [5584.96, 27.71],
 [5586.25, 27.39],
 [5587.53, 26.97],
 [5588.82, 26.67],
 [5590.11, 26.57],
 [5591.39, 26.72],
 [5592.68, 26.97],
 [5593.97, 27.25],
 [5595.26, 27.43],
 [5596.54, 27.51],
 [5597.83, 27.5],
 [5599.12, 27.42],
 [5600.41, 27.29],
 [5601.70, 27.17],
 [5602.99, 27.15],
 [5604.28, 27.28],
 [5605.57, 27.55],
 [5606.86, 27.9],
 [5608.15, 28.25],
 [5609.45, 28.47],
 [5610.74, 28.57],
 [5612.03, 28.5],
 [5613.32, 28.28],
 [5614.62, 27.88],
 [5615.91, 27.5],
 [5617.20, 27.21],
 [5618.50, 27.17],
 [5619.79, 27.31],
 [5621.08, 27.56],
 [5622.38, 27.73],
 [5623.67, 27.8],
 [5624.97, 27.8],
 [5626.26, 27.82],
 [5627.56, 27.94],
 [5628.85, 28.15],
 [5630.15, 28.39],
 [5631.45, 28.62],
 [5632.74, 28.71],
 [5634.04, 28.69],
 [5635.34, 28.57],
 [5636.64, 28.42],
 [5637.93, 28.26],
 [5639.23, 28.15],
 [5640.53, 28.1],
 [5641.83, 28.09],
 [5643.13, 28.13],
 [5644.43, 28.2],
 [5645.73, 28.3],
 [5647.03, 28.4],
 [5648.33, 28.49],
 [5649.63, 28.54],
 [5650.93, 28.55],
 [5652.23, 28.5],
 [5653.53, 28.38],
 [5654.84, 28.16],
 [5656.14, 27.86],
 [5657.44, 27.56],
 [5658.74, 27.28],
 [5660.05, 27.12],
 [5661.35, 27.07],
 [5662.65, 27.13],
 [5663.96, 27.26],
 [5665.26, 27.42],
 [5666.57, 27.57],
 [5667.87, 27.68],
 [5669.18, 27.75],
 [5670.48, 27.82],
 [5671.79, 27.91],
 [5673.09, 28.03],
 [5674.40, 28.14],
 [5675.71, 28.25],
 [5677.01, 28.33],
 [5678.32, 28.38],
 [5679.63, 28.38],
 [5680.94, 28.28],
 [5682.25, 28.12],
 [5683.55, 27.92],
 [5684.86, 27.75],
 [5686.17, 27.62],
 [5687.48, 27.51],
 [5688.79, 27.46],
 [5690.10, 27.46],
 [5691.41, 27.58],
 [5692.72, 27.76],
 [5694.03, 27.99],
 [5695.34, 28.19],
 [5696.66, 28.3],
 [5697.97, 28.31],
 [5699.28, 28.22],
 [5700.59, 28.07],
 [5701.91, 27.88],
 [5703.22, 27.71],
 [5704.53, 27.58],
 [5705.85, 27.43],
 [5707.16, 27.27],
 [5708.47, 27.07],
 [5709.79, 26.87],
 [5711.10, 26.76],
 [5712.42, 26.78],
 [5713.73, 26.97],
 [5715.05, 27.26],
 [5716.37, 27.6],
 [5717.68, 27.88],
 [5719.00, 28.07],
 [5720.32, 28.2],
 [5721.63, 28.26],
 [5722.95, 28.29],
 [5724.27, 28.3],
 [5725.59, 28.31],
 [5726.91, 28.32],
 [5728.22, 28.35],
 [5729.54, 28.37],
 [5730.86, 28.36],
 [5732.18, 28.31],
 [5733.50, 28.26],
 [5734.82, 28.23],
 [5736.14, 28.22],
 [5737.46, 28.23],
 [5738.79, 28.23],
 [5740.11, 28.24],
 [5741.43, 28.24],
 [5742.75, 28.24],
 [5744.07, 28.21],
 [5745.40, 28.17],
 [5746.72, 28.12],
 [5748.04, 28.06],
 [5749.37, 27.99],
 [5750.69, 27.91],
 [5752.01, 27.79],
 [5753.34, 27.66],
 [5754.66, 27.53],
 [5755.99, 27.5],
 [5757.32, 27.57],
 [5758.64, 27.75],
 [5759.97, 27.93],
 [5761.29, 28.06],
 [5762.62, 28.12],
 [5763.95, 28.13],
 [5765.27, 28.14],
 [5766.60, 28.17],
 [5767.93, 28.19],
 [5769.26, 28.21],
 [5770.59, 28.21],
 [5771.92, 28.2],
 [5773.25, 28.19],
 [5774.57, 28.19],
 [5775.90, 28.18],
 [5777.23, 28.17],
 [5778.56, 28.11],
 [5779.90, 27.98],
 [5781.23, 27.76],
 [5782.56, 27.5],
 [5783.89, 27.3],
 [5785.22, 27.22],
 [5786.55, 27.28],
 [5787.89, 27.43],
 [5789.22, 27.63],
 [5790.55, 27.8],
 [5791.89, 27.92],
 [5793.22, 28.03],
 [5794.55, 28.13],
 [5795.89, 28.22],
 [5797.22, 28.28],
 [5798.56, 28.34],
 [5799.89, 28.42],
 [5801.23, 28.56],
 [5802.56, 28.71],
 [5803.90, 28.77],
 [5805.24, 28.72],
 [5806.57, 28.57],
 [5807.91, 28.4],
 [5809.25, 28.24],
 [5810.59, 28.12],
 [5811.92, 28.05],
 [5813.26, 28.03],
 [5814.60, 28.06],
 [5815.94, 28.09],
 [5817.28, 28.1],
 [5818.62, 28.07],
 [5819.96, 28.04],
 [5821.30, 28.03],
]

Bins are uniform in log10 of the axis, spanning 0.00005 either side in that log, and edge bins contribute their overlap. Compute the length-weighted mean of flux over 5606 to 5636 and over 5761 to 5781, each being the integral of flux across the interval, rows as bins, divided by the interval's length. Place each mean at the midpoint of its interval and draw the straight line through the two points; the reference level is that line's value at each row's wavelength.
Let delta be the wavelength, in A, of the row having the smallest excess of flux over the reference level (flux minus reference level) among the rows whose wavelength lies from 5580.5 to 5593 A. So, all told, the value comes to 5590.11 A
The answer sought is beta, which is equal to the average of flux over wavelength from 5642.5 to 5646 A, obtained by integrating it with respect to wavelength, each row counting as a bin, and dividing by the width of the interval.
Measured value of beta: 28.2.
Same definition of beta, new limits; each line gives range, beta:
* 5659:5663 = 27.1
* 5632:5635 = 28.7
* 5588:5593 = 26.7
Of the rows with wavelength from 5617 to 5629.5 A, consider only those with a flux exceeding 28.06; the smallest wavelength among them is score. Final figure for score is 5628.85 A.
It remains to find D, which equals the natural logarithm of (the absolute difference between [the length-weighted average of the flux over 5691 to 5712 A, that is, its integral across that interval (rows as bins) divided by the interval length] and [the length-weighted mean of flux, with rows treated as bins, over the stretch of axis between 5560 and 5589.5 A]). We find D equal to -2.2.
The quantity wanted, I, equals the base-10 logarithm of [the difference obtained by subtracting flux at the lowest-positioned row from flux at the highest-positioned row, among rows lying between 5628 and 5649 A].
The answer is -0.47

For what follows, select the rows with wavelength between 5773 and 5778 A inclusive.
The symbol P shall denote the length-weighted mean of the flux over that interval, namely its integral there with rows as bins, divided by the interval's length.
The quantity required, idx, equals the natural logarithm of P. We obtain 3.34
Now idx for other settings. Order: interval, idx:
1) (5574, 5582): 3.31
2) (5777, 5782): 3.33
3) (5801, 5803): 3.36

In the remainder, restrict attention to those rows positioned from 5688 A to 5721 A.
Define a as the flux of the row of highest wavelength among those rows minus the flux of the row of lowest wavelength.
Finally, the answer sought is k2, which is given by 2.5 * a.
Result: 2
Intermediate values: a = 0.7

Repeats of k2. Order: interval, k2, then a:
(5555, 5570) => -4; -1.4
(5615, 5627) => 1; 0.3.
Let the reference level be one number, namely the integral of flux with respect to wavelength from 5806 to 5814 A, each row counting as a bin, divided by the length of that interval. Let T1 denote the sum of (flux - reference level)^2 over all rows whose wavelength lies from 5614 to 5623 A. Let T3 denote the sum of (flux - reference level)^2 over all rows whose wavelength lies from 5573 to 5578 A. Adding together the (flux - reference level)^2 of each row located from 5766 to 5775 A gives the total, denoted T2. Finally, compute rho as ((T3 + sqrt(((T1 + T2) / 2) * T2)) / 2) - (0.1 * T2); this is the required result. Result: 2.77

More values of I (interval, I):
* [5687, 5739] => -0.14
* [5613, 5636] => -0.54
